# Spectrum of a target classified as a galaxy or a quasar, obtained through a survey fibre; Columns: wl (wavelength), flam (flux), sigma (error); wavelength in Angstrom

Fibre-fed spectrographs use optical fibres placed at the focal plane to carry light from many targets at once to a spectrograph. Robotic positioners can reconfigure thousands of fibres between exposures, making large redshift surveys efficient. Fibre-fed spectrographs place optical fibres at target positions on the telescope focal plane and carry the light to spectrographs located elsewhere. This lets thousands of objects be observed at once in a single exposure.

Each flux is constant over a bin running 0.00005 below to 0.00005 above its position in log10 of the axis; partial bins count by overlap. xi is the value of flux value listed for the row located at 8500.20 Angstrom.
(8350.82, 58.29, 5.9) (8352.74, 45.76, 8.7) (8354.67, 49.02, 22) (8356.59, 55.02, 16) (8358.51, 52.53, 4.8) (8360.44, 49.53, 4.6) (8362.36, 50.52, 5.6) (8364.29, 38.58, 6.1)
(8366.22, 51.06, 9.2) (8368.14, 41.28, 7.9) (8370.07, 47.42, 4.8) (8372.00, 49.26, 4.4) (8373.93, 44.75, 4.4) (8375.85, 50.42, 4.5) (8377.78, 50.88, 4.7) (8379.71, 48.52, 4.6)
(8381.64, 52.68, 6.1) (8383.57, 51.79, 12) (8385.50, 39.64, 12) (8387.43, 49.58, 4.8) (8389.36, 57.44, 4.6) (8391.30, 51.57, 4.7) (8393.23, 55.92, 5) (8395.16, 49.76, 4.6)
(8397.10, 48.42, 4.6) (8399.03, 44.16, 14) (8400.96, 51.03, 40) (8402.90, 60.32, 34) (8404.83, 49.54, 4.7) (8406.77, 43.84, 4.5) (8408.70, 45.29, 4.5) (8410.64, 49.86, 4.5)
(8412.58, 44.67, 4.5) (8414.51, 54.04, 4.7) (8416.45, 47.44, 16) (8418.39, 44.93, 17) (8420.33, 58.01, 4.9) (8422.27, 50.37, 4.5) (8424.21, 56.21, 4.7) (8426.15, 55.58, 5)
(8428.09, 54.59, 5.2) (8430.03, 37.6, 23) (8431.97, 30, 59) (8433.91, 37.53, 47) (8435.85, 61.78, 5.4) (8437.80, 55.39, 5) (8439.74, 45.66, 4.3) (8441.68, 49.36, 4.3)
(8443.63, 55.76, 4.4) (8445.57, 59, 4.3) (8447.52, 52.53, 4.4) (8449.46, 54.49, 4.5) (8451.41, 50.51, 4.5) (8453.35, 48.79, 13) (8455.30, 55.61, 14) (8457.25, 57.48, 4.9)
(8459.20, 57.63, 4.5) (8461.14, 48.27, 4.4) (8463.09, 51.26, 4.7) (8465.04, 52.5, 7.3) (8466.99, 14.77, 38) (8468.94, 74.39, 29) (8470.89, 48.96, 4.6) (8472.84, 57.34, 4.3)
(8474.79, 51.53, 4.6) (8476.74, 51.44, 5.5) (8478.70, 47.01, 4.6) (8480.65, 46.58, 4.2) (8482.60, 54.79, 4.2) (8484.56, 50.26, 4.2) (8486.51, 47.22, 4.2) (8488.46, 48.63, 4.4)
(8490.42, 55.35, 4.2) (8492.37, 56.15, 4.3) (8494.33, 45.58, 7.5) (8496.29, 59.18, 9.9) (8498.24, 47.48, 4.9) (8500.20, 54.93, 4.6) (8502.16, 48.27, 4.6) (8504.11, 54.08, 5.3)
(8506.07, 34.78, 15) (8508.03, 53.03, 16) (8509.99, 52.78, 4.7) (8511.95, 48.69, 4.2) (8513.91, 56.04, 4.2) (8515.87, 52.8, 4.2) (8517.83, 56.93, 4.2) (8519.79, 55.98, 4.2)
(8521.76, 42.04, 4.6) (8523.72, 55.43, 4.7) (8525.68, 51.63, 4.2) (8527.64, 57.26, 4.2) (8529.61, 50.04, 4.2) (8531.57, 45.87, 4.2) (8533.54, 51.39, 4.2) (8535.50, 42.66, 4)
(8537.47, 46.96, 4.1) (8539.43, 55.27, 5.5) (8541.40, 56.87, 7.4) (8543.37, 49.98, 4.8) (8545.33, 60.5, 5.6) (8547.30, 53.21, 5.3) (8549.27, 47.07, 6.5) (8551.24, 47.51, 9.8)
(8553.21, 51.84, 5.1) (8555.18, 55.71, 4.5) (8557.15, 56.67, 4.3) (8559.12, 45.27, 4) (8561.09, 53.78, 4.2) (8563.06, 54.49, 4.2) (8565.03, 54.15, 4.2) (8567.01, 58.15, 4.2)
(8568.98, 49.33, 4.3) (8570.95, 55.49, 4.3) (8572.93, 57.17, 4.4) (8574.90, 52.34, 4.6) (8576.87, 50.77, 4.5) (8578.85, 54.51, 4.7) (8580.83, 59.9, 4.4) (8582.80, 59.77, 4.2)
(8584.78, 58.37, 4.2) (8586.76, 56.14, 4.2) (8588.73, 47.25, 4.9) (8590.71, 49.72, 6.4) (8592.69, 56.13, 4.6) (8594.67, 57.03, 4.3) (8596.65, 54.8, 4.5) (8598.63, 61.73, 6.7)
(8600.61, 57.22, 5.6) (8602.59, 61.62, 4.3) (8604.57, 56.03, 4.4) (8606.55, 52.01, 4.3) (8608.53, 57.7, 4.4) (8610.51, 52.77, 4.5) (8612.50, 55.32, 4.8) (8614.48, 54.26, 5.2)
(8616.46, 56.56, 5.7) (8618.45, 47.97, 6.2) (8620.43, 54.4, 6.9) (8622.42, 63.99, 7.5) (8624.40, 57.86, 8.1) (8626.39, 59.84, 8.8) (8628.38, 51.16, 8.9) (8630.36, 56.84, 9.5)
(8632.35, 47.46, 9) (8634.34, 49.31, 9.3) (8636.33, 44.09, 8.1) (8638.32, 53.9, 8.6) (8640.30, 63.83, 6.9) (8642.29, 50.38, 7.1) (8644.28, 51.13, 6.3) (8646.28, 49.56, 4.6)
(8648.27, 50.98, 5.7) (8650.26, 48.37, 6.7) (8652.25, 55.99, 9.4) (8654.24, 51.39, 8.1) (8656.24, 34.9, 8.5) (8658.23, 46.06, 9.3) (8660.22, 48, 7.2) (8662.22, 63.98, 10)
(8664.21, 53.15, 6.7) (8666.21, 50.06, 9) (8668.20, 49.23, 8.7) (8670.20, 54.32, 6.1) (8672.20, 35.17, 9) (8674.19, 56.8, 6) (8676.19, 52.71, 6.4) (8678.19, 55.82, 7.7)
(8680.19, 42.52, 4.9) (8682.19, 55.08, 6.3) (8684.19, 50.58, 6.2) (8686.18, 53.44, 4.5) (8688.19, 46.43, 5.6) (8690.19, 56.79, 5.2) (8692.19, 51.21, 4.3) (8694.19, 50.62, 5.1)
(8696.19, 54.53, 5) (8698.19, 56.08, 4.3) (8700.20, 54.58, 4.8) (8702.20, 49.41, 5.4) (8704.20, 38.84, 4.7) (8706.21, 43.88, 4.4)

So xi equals 54.93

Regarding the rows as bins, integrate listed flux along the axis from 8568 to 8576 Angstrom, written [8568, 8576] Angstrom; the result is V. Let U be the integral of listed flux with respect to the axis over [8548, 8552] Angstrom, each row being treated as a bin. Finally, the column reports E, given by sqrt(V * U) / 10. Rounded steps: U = 191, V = 429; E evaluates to 29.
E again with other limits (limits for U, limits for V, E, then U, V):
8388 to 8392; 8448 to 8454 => 26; 216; 309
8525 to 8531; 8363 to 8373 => 38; 315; 456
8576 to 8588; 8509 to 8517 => 53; 677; 421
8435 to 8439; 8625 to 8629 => 23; 231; 224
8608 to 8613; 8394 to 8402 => 33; 275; 389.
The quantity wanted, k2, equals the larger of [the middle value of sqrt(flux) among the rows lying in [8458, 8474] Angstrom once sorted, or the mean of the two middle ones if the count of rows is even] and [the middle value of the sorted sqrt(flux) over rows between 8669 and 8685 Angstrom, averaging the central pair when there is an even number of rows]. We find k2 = 7.32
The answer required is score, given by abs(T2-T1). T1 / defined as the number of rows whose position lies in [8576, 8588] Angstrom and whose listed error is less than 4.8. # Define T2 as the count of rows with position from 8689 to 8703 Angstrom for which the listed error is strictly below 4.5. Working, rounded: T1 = 6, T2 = 2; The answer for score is 4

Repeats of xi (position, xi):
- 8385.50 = 39.64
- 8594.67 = 57.03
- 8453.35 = 48.79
